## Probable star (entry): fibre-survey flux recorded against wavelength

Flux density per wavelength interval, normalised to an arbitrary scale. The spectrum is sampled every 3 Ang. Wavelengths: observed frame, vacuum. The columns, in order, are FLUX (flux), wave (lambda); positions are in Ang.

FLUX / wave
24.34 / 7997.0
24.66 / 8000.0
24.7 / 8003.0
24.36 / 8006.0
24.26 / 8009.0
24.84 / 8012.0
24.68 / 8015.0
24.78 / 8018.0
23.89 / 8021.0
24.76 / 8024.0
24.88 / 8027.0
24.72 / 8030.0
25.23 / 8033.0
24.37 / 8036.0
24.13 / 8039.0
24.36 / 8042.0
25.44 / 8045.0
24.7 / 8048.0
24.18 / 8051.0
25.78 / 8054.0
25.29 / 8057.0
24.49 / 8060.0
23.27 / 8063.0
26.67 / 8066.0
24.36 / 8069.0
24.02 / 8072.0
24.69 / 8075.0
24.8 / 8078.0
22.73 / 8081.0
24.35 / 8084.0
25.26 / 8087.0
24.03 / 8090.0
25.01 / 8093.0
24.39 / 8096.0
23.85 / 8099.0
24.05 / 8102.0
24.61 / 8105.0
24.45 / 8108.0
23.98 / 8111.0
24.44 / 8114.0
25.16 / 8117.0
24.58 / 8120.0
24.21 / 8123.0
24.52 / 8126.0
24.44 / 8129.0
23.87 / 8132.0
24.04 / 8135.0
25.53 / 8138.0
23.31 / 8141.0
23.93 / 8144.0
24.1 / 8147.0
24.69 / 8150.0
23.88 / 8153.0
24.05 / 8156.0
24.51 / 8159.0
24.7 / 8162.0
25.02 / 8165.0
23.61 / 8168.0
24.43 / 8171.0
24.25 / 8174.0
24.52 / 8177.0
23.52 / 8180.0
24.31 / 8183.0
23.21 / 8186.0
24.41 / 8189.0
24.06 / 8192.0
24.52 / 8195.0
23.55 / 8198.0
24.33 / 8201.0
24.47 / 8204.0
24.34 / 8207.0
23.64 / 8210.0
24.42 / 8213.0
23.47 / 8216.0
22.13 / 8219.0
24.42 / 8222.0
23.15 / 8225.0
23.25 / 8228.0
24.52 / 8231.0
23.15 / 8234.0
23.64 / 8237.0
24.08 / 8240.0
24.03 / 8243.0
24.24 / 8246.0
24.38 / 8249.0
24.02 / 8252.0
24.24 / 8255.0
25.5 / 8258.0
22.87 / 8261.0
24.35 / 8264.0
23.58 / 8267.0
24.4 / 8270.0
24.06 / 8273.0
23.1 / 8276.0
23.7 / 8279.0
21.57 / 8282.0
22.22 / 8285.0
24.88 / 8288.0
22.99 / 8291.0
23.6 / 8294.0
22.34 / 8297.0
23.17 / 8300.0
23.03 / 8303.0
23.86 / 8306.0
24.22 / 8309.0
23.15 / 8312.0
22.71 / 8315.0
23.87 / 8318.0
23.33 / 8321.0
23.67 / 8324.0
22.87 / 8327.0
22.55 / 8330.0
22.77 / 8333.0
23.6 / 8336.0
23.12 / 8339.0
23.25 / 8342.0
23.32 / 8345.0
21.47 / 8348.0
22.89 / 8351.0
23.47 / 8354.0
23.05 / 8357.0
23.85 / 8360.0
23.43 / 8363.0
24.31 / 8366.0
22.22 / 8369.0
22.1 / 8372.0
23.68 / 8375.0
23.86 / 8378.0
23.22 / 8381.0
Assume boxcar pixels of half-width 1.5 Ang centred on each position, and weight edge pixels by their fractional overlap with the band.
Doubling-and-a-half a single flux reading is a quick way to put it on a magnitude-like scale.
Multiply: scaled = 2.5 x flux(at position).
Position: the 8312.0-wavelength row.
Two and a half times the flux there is 57.9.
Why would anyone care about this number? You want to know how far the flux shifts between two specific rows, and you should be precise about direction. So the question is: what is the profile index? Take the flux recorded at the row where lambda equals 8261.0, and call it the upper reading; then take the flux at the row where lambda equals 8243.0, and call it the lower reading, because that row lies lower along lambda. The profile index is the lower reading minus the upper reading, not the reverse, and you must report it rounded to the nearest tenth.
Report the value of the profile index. 1.2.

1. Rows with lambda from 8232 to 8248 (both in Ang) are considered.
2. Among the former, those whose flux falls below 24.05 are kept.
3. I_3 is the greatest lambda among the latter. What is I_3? 8243.0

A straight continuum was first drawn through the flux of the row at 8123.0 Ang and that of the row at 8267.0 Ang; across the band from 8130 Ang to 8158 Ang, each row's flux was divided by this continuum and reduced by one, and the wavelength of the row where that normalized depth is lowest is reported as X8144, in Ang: 8141.0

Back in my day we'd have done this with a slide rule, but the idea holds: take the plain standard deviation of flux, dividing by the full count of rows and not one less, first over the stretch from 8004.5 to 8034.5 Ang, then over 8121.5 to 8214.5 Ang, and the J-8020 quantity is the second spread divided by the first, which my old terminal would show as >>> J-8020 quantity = 1.4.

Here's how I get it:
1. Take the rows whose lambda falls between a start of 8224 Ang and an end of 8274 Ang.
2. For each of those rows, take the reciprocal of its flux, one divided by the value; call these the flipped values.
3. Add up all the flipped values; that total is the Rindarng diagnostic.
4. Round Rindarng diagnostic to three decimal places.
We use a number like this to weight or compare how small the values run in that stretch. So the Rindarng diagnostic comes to 0.710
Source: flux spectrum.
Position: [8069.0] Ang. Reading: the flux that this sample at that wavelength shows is 24.36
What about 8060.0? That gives 24.49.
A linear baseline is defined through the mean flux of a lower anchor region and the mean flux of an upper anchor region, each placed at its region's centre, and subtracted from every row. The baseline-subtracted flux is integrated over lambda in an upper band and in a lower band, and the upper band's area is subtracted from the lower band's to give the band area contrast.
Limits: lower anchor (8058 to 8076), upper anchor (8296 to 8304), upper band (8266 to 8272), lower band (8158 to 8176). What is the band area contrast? 5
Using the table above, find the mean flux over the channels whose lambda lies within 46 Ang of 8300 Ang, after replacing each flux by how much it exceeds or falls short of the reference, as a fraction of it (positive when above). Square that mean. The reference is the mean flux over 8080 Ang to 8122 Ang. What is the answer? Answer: 0.0015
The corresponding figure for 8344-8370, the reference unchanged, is 0.0026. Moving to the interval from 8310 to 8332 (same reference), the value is 0.0024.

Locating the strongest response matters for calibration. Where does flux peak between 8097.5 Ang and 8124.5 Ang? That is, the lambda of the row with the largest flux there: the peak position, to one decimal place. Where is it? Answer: 8117.0 Ang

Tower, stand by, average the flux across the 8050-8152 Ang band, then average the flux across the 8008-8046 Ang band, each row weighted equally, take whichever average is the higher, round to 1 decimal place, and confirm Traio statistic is 24.6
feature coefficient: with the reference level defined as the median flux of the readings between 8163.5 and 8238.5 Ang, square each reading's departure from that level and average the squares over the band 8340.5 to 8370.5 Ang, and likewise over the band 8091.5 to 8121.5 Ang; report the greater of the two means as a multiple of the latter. 9.2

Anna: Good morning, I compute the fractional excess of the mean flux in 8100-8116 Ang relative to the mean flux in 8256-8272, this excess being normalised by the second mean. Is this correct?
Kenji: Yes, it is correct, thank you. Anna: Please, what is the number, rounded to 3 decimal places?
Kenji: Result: 0.007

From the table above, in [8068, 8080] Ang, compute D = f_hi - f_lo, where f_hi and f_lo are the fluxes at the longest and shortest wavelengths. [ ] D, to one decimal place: 0.4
